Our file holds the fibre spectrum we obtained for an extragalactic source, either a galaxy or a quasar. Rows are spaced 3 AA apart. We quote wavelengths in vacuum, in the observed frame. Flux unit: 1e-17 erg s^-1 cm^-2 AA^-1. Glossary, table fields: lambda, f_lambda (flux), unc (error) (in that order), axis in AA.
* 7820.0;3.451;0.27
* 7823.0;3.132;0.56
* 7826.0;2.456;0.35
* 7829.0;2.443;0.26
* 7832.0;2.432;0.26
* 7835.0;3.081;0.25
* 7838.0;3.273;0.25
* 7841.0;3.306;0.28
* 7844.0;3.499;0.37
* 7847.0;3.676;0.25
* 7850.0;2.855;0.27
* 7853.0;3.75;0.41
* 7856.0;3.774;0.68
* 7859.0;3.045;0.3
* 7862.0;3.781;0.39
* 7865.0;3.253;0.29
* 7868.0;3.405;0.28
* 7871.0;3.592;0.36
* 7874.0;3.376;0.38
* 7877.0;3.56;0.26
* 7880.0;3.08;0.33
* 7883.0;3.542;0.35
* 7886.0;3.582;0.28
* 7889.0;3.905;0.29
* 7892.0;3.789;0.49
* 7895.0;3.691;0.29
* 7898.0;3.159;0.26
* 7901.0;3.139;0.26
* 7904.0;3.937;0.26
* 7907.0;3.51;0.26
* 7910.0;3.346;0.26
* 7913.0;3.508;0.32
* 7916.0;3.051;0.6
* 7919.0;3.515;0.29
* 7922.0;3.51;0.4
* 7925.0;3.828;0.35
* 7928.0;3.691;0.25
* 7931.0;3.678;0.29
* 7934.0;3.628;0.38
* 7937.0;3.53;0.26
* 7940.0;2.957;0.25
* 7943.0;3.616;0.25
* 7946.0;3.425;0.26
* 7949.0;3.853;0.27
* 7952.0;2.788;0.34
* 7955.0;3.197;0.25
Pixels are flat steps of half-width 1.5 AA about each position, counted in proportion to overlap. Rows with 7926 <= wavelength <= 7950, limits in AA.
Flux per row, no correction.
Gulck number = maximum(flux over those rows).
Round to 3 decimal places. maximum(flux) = 3.853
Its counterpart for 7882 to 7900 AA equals 3.905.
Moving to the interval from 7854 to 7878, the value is 3.781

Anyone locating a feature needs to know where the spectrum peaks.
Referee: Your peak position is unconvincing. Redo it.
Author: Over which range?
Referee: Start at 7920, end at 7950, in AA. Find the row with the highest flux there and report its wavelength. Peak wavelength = 7949.0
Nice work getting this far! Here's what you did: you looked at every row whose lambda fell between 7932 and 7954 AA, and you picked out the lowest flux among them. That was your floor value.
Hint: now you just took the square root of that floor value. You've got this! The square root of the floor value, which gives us 1.67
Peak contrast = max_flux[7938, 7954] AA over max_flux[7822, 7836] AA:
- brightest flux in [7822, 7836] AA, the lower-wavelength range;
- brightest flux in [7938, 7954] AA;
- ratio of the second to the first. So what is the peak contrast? 1.23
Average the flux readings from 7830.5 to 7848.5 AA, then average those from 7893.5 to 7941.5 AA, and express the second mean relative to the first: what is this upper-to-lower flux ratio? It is 1.08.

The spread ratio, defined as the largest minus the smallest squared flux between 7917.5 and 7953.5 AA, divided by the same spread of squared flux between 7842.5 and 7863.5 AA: 1.15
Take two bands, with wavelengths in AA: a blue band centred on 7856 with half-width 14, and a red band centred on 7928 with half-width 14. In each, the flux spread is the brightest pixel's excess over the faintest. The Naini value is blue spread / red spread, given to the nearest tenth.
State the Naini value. 1.1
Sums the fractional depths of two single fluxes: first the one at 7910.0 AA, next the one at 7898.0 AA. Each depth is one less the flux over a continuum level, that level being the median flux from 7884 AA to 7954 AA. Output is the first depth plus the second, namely 0.16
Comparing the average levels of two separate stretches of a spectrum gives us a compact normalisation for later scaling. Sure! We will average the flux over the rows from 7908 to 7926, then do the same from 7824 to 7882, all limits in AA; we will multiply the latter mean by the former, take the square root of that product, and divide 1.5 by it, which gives 0.448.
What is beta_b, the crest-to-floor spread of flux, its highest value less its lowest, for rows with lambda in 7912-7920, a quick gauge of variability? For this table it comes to 0.46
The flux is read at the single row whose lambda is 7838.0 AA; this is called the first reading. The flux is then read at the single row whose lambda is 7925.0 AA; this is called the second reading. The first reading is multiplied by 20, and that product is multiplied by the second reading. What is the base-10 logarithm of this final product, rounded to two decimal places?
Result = 2.40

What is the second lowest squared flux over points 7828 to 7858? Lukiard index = 6.0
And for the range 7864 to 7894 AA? 10.6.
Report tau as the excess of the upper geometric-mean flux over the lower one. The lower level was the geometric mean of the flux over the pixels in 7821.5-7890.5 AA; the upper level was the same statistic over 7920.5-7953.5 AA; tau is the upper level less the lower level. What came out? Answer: 0.22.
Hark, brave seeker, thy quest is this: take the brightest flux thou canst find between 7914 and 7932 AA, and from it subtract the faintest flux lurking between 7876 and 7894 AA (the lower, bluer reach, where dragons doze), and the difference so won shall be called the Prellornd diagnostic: 0.75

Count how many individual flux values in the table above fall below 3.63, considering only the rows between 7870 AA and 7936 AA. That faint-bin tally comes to 15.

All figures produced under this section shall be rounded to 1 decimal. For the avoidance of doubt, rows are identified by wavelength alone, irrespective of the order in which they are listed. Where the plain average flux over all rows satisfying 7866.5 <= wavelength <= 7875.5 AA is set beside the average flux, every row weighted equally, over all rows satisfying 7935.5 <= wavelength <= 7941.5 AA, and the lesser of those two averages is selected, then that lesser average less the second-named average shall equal 0.0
